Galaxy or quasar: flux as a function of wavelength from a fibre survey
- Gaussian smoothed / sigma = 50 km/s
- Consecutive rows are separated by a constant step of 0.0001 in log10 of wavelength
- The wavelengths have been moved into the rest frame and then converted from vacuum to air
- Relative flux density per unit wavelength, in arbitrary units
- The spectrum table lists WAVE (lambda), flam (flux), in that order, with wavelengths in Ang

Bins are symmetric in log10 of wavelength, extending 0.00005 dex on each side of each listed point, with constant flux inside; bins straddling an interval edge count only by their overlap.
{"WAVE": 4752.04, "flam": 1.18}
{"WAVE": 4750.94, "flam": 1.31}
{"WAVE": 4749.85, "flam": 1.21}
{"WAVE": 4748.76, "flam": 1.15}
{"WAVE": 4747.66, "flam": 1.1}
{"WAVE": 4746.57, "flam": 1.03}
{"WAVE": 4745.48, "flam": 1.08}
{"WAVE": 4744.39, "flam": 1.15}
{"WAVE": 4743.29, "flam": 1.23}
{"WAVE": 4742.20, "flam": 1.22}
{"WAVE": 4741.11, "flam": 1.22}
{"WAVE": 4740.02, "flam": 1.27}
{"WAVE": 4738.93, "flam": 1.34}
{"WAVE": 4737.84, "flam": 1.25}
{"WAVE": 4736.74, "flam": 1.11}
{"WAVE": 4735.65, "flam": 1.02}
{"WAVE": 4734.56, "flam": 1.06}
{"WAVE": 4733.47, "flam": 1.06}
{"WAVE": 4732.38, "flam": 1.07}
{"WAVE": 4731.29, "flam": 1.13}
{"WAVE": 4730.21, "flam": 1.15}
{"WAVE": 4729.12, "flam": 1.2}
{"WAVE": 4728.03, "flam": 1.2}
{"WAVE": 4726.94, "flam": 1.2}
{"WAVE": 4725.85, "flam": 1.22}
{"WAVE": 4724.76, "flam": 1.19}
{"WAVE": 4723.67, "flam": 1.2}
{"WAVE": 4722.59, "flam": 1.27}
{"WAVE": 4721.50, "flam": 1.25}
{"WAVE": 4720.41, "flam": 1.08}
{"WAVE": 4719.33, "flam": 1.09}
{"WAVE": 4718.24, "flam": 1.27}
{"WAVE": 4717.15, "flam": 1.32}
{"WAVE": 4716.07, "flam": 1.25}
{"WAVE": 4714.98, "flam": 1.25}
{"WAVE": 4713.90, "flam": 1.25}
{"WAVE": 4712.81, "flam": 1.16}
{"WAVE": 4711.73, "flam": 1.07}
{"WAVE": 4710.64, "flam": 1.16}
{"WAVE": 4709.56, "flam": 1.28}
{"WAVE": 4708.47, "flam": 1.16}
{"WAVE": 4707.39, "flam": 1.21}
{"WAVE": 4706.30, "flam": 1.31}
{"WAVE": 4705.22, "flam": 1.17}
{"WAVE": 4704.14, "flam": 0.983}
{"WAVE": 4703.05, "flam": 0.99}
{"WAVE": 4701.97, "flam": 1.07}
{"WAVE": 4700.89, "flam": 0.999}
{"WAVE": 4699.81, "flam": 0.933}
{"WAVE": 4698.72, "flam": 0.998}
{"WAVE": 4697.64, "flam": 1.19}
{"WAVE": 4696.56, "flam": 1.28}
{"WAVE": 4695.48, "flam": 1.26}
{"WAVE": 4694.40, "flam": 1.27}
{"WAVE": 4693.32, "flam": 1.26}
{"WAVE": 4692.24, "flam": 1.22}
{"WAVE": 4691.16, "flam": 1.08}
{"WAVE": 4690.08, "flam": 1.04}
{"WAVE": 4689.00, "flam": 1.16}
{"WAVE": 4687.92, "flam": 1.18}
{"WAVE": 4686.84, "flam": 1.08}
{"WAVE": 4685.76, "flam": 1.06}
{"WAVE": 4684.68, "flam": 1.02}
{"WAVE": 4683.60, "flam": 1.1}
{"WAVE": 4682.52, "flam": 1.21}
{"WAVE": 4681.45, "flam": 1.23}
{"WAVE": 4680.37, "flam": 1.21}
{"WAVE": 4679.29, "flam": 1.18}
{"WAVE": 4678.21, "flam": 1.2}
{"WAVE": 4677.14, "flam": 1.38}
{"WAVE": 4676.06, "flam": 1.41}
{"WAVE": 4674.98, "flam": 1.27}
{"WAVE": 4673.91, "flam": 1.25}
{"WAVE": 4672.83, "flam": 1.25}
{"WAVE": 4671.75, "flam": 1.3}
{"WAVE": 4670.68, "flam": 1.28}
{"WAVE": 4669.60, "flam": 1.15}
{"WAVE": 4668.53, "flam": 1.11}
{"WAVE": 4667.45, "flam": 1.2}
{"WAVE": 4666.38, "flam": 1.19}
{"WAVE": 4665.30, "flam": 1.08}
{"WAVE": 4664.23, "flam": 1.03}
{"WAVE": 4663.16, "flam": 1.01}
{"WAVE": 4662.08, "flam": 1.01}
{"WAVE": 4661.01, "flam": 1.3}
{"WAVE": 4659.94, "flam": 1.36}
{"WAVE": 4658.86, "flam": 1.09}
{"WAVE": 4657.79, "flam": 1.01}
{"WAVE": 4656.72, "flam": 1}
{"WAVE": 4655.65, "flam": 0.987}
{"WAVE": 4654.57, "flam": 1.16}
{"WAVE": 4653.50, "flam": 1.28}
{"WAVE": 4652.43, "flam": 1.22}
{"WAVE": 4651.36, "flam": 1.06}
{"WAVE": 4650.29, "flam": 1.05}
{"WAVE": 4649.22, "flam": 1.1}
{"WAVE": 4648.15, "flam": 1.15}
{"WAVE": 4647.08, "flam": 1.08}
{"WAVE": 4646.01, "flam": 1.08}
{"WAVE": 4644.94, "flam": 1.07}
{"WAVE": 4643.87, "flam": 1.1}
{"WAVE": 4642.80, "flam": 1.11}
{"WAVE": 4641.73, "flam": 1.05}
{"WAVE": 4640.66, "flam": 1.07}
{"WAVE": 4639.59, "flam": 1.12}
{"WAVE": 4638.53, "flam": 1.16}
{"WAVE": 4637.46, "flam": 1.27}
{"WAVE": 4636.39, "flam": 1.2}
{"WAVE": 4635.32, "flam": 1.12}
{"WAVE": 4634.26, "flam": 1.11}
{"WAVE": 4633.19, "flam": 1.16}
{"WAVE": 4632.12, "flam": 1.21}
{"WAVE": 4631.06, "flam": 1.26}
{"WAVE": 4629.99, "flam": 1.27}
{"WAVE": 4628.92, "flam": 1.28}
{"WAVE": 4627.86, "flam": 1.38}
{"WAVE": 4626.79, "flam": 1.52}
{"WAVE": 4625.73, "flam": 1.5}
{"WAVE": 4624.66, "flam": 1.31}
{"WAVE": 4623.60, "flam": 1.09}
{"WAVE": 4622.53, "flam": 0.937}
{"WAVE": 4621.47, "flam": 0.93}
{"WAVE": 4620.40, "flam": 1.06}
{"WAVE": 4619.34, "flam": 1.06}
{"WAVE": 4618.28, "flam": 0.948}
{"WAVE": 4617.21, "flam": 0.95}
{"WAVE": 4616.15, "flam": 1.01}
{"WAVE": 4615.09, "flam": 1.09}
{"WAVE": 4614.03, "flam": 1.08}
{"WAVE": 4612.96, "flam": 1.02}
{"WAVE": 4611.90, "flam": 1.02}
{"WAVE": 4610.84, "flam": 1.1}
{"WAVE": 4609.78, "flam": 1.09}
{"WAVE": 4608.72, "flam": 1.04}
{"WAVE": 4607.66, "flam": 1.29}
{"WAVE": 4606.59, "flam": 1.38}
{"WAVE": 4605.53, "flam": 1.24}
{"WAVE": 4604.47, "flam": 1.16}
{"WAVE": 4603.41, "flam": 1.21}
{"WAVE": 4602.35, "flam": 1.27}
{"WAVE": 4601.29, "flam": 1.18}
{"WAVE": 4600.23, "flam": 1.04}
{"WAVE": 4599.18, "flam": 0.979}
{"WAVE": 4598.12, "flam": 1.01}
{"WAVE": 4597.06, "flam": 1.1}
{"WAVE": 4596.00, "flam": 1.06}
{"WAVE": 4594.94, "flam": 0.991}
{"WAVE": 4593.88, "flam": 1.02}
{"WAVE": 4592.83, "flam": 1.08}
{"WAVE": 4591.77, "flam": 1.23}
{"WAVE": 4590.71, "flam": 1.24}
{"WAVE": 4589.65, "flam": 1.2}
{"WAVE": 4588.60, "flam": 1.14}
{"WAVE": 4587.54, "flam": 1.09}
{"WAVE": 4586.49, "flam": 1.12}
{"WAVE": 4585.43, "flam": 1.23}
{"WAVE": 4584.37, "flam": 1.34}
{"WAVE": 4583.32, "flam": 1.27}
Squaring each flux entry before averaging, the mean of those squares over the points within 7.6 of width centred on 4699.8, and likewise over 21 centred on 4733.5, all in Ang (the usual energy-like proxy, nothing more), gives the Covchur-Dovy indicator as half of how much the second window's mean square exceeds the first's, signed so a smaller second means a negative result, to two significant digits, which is 0.12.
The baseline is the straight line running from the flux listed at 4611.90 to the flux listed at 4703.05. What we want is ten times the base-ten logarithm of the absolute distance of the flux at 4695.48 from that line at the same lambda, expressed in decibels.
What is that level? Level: -5.7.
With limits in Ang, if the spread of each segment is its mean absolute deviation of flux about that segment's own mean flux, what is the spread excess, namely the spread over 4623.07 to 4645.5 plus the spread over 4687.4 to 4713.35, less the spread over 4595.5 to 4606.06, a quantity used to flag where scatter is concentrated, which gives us 0.11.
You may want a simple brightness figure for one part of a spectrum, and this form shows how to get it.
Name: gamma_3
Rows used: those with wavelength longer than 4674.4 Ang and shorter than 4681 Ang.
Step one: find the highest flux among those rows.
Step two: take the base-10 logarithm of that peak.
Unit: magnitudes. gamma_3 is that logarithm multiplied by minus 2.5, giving -0.37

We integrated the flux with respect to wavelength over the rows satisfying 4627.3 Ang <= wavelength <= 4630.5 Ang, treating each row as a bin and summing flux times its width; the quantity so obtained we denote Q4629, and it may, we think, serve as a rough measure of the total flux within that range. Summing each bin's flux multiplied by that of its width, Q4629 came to 4.2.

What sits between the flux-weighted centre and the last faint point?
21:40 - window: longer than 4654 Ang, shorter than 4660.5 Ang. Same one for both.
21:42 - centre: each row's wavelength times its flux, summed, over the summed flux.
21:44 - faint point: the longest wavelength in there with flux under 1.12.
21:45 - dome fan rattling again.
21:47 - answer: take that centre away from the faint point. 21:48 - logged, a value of 1.5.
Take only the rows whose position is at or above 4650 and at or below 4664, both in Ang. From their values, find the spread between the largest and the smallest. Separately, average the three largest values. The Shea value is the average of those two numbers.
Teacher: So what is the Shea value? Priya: 0.84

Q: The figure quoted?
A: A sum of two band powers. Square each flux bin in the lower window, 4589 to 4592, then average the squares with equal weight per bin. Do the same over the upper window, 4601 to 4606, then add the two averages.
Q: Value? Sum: 3.0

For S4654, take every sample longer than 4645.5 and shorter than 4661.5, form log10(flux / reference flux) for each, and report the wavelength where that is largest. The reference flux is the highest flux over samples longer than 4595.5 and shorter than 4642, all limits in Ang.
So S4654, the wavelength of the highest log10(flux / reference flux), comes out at 4659.94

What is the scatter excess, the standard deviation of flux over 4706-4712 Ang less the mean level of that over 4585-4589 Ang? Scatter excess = -1.06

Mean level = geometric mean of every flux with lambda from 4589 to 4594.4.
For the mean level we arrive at 1.15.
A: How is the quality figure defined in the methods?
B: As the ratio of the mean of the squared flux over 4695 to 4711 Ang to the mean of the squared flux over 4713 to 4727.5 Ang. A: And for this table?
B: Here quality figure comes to 0.87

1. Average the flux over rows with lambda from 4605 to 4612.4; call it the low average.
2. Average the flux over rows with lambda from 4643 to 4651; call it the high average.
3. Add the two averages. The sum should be 2.26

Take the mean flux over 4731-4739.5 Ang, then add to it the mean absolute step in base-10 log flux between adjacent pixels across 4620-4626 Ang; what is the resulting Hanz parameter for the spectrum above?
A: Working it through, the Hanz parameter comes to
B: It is 1.18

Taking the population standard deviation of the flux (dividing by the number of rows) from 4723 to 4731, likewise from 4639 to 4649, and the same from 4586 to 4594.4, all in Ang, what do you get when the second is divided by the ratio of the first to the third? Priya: 0.11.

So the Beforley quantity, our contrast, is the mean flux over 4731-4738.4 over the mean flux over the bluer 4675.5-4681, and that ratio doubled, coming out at 1.72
